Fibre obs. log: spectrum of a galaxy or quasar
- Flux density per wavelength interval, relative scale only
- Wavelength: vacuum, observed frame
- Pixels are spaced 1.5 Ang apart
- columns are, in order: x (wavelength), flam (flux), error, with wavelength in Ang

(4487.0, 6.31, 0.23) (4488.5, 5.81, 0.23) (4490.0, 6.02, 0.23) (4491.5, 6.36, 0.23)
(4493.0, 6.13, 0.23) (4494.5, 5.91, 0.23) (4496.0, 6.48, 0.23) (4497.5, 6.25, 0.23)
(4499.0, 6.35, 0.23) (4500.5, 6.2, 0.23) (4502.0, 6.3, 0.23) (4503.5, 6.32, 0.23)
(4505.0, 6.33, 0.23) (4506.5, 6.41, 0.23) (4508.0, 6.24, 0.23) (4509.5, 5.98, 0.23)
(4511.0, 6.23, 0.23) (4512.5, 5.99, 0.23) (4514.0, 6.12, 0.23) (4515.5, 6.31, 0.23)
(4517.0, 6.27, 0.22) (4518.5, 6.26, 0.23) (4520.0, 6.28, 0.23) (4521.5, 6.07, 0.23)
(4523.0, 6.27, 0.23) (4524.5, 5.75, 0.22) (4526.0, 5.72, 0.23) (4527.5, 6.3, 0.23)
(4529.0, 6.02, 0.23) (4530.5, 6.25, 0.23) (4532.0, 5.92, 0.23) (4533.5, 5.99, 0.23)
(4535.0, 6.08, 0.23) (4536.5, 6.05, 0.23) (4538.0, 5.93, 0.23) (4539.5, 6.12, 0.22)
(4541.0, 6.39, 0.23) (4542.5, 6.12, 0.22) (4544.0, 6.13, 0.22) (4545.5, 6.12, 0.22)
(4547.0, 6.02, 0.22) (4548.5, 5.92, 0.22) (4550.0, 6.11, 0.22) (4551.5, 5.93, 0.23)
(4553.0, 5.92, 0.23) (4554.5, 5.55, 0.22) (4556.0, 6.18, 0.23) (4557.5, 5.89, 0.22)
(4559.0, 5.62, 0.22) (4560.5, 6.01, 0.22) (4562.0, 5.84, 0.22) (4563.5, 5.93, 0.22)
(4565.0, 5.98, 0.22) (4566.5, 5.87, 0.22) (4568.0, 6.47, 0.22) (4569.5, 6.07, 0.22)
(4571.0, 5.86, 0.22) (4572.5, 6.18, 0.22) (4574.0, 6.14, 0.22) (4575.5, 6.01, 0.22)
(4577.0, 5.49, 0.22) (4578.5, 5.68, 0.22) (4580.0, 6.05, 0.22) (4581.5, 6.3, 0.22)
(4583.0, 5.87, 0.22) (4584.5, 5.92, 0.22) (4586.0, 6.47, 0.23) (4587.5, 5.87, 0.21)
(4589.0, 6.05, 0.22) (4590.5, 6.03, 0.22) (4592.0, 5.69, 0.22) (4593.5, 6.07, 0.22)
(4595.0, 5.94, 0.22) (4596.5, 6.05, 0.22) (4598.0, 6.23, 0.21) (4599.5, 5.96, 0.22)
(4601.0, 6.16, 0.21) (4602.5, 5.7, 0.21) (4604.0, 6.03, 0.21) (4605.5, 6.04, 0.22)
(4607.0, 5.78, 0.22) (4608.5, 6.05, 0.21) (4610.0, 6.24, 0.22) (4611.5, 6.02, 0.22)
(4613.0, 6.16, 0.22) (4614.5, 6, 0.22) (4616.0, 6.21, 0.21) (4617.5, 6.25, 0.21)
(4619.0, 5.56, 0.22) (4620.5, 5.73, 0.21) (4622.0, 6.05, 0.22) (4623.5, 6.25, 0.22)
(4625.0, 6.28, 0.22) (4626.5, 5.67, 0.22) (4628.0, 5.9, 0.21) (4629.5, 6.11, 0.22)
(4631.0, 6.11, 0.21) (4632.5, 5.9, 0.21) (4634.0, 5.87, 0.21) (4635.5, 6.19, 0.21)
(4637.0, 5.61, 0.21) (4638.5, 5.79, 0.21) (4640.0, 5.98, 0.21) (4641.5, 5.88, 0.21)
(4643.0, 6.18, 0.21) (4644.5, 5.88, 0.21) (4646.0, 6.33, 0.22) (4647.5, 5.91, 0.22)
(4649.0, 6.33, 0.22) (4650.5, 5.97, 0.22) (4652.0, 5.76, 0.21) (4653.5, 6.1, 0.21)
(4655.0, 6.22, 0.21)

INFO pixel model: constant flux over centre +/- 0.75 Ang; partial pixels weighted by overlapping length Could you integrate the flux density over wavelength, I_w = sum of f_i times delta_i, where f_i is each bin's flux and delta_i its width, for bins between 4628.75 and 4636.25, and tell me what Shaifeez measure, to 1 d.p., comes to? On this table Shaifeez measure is 45.3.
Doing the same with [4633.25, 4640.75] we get 44.2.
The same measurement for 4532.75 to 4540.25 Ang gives 45.3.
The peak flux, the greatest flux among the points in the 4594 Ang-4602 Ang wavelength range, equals 6.23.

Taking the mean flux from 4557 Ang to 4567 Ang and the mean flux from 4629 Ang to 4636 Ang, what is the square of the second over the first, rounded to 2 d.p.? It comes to 1.05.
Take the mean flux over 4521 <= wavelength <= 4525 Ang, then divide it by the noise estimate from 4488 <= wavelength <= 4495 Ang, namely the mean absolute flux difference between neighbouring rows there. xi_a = 24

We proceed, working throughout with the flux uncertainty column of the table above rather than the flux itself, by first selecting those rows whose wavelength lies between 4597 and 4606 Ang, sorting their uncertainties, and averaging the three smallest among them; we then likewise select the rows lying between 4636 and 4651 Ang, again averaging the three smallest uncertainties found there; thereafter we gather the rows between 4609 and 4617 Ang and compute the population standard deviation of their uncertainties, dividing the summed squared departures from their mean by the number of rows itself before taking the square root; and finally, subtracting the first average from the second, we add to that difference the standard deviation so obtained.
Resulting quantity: 0.004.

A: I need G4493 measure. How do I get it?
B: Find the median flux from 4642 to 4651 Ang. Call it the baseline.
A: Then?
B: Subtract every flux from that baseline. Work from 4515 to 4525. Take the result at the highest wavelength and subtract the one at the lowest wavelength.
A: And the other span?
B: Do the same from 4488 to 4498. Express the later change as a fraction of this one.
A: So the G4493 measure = -1.3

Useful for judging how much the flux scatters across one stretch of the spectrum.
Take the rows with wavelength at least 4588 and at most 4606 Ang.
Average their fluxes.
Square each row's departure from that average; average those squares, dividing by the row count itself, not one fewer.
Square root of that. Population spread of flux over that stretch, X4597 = 0.15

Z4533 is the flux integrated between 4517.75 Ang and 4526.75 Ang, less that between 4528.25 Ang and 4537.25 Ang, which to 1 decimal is 0.1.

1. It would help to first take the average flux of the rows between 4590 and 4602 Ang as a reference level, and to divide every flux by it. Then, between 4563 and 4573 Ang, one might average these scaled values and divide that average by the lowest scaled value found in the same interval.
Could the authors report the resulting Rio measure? 1.033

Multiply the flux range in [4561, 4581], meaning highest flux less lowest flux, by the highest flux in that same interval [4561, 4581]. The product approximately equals 6.3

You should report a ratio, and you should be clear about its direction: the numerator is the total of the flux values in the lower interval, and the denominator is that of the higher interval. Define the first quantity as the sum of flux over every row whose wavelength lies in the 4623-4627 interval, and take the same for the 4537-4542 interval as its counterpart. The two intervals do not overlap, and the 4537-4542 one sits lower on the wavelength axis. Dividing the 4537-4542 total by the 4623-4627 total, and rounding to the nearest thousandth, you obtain 1.013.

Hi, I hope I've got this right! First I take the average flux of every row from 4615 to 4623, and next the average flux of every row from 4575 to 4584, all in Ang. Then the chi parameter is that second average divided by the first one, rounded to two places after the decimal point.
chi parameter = 0.99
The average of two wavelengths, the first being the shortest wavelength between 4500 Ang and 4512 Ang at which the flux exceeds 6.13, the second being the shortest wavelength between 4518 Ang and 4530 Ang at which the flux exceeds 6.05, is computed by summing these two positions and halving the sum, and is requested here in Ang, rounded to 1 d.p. 4509.5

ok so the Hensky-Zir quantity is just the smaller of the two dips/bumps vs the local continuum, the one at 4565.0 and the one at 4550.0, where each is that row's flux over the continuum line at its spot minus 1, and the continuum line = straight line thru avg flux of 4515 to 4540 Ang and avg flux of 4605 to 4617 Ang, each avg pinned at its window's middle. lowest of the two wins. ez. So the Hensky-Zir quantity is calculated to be -0.016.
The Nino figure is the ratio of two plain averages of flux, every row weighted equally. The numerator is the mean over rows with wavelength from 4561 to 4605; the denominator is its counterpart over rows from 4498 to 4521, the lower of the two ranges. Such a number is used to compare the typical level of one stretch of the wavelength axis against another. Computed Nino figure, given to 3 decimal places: 0.961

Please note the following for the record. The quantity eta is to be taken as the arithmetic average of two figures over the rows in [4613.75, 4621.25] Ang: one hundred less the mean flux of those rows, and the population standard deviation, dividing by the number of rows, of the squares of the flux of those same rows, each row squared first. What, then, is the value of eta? 48.6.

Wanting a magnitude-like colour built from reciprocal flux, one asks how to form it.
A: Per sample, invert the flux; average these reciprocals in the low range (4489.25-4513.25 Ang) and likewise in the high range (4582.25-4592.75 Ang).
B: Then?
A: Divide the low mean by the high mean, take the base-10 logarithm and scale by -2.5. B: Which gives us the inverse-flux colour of 0.04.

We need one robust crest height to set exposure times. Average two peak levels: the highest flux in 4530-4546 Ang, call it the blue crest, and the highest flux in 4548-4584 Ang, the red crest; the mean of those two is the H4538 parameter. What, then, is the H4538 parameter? 6.43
